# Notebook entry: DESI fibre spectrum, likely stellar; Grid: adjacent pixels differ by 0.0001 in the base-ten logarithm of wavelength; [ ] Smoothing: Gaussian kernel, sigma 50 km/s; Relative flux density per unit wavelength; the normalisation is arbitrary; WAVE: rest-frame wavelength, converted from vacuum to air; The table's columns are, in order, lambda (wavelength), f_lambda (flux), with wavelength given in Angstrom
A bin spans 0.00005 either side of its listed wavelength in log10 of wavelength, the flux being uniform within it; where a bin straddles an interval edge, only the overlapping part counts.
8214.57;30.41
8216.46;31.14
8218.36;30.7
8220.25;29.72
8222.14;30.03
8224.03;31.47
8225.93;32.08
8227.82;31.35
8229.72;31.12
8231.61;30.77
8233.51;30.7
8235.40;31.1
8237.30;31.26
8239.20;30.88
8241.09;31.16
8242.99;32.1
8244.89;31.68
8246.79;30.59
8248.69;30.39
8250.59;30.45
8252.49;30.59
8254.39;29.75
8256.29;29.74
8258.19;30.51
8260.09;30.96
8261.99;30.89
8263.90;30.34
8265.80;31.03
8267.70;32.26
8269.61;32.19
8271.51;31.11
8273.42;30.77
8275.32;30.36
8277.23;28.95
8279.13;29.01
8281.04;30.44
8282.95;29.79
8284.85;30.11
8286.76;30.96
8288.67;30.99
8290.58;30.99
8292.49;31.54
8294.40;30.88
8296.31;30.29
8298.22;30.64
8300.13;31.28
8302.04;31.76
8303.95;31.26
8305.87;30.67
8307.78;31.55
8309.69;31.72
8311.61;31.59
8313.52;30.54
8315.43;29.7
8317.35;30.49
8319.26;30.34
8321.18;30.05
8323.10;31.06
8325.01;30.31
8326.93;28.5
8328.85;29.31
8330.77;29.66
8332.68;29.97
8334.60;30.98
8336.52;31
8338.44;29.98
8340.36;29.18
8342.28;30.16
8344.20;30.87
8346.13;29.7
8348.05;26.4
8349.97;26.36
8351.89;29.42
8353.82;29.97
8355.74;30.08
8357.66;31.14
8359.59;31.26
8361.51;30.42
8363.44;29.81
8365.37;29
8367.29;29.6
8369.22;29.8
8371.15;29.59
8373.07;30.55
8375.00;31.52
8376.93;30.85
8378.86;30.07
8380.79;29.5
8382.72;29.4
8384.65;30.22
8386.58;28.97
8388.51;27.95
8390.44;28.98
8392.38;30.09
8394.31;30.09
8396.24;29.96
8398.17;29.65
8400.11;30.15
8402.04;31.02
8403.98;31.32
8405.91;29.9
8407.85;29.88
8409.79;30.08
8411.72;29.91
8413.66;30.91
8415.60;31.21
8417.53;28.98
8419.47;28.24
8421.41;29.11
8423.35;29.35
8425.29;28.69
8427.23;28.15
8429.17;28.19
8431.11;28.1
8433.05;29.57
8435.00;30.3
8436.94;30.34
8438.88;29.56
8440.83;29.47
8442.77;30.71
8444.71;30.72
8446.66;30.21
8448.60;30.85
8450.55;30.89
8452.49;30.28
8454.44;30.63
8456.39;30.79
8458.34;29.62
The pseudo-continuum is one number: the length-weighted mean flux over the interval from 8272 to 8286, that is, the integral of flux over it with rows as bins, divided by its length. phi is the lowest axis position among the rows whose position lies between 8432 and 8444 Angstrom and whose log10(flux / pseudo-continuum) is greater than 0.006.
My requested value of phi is 8442.77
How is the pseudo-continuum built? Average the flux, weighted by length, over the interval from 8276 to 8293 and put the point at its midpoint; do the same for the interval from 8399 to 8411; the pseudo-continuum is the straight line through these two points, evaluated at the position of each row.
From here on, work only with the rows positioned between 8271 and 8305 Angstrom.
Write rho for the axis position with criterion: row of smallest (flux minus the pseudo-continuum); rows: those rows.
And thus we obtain 8277.23 Angstrom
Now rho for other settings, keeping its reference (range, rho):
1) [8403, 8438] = 8431.11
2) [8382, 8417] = 8388.51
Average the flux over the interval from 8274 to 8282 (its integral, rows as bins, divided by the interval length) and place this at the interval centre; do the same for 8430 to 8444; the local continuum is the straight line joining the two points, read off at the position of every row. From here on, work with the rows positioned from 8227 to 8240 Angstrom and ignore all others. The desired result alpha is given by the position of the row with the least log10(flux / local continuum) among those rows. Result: 8233.51 Angstrom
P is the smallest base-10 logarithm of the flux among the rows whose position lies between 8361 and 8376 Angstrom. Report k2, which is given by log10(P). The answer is 0.165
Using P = 1.46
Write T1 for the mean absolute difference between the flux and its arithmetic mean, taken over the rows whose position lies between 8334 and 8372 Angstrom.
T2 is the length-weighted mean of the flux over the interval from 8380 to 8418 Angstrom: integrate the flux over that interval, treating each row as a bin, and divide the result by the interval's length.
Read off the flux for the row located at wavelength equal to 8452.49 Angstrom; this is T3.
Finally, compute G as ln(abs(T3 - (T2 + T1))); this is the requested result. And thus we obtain -0.67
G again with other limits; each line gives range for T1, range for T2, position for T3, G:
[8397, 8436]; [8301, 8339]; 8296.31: 0.07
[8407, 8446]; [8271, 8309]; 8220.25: 0.55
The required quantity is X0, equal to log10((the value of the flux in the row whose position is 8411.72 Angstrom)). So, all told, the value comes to 1.48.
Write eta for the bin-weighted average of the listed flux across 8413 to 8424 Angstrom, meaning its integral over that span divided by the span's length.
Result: 29.6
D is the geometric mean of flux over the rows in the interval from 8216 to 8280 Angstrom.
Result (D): 30.8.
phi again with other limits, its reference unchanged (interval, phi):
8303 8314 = 8303.95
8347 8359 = 8357.66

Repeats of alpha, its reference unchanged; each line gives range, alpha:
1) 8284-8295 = 8284.85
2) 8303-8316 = 8315.43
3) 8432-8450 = 8440.83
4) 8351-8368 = 8365.37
